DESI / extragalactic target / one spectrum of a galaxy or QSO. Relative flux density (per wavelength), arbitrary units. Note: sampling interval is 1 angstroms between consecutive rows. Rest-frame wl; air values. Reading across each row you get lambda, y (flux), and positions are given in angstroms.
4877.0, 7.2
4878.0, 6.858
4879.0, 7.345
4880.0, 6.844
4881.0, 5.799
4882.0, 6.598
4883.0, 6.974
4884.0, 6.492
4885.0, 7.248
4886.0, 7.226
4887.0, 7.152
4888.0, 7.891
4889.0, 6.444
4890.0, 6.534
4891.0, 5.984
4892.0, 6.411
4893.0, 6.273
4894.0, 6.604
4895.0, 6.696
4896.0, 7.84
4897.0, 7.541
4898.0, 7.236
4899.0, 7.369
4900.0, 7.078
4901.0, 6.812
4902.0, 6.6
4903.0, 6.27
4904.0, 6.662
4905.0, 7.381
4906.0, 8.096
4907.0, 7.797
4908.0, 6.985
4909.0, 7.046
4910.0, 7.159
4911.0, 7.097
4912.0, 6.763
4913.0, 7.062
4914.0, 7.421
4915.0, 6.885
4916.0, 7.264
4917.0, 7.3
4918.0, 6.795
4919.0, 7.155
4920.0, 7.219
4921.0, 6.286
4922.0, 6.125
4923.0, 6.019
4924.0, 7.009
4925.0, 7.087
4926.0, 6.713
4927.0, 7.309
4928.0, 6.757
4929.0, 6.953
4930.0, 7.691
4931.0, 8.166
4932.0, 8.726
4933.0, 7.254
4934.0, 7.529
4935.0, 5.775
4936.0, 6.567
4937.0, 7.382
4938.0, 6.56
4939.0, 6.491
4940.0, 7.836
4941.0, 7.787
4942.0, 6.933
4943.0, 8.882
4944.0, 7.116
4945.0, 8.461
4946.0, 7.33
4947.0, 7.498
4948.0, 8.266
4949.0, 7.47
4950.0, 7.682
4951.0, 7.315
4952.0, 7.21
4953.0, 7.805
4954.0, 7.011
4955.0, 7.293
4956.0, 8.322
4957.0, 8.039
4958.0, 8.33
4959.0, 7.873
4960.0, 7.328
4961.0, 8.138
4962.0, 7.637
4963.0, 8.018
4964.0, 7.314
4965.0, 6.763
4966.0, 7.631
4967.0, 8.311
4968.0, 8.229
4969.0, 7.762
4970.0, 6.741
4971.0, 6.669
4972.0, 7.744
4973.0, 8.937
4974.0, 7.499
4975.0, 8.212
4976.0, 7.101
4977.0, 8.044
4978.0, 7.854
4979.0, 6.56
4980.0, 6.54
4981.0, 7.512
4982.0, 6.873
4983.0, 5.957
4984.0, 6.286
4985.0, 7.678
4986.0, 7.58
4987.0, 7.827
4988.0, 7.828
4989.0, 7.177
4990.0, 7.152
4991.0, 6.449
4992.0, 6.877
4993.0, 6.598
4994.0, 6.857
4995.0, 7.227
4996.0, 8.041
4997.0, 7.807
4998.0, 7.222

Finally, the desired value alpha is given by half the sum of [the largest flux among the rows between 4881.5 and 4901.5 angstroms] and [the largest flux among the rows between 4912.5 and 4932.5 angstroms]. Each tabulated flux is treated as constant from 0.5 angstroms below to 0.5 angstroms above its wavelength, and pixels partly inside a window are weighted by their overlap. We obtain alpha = 8.31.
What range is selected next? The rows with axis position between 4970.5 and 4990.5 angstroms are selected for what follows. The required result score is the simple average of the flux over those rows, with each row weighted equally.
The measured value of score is 7.35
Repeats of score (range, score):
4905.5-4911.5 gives 7.36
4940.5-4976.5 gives 7.68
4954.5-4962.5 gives 7.87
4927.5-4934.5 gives 7.58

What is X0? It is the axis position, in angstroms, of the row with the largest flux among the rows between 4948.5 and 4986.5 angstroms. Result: 4973.0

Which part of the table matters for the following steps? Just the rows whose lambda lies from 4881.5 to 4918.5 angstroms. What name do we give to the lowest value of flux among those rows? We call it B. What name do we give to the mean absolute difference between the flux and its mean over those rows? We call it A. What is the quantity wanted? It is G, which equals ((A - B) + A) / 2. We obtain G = -2.60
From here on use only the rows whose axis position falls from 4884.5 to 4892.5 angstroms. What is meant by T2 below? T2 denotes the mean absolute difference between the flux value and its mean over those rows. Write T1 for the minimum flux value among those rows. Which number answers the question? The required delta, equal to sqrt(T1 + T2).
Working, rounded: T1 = 5.984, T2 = 0.52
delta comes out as 2.55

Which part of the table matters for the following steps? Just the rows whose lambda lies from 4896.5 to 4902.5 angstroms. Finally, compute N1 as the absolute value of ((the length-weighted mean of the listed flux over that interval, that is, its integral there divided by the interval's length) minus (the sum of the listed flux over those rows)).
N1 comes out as 35.5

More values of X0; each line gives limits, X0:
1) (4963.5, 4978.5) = 4973.0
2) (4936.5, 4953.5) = 4943.0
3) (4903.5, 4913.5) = 4906.0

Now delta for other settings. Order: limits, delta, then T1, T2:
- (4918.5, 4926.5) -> 2.54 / 6.019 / 0.42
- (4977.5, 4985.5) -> 2.56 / 5.957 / 0.58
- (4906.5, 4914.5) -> 2.64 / 6.763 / 0.22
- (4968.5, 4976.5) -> 2.69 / 6.669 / 0.58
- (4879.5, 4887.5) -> 2.48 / 5.799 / 0.37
